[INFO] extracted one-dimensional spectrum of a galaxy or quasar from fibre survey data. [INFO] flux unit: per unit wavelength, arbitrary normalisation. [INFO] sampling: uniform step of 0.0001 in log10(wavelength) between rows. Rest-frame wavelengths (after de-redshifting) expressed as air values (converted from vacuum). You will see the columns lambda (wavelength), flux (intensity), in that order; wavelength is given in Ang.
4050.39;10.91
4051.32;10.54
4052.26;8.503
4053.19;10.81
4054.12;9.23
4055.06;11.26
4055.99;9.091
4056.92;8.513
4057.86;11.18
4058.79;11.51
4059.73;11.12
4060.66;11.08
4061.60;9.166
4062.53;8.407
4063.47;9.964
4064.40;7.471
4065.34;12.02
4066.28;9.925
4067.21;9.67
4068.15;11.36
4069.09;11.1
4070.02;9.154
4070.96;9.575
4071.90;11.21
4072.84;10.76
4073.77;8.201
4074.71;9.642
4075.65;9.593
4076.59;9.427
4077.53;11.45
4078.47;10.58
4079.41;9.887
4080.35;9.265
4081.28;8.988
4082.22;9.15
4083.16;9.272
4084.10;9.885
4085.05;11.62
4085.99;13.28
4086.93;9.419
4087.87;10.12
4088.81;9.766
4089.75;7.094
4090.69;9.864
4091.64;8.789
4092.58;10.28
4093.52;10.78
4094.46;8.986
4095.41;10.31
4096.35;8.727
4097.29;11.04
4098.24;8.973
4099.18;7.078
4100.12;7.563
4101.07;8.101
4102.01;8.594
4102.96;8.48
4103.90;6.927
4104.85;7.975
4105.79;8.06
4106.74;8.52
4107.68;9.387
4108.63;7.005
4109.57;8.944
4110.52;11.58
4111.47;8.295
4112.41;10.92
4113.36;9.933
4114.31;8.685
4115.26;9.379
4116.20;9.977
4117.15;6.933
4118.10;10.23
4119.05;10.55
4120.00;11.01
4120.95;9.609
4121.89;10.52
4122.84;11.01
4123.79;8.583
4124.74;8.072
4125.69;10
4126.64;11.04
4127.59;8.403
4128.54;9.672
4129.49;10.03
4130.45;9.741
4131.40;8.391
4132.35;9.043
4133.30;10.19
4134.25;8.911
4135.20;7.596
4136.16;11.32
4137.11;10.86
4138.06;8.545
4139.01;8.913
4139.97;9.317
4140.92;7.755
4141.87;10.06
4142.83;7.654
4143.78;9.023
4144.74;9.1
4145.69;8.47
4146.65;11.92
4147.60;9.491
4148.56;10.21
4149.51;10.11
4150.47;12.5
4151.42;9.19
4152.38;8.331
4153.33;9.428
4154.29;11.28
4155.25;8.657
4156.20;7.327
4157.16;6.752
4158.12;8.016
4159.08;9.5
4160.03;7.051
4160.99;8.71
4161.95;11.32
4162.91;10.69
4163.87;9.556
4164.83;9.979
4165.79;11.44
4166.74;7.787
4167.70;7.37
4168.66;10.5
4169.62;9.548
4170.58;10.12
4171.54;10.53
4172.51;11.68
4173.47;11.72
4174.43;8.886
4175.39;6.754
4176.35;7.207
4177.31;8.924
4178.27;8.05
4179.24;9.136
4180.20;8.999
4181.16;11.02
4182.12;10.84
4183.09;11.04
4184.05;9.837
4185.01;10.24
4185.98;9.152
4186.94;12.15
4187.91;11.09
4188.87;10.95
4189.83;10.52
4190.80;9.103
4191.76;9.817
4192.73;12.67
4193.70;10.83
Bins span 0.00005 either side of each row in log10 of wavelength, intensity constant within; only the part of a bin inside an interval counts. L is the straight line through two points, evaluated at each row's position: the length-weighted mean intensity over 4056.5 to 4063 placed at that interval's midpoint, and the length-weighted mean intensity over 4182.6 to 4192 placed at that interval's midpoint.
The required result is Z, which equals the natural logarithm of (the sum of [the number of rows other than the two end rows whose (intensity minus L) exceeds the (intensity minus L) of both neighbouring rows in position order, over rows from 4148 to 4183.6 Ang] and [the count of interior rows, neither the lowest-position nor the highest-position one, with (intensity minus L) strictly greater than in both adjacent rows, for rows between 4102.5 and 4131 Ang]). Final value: 2.9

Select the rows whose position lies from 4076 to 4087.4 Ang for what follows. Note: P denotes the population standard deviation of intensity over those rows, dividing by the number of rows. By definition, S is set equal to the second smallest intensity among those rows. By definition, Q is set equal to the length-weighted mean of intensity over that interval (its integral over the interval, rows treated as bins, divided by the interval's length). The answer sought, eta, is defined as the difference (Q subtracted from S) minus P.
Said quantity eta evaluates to -2.3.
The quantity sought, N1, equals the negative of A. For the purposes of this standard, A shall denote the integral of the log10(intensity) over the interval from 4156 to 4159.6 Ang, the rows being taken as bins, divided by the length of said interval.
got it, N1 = -0.90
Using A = 0.90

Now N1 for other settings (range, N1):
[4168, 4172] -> -1.00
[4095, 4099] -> -0.98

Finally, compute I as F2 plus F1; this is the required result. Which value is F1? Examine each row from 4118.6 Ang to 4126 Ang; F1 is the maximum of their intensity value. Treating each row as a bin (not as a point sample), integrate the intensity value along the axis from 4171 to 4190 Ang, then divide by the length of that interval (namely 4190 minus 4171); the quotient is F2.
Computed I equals 20.9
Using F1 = 11.01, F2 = 9.9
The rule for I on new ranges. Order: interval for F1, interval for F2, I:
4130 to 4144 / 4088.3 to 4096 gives 20.8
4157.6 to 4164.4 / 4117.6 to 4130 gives 21.2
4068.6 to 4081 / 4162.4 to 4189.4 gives 21.3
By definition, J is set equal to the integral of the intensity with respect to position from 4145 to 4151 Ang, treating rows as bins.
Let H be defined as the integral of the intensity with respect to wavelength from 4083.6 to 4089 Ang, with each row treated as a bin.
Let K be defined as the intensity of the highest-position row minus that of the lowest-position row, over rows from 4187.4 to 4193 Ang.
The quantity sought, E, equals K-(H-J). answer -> 6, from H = 58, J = 62.4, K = 1.6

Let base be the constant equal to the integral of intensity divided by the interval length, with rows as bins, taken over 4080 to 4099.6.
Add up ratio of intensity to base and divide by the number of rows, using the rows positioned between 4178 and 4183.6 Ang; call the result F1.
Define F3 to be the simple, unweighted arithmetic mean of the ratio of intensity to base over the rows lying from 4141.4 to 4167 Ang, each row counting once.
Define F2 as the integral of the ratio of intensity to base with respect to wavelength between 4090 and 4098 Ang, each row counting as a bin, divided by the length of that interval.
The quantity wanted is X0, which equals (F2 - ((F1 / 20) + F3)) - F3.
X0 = -0.99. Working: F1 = 1.02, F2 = 1.01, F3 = 0.97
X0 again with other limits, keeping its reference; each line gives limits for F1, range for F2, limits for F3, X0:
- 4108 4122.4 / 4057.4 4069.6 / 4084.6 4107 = -0.88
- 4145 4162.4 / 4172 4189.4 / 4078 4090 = -1.07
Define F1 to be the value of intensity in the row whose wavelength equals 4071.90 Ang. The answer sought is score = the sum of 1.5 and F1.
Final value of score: 12.7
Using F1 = 11.21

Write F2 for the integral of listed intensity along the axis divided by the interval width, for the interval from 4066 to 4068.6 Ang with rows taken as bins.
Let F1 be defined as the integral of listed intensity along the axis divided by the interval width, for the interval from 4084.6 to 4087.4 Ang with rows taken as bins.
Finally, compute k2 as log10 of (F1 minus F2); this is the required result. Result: 0.04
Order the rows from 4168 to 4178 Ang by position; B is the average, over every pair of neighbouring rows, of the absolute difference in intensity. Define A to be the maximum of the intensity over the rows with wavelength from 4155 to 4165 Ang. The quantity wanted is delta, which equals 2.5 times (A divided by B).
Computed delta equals 25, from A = 11.32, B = 1.14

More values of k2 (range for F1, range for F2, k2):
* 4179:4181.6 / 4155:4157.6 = 0.35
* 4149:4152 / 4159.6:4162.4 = 0.18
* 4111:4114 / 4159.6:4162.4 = -0.19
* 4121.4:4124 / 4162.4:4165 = -0.90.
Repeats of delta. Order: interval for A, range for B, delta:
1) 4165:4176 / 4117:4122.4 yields 23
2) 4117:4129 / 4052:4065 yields 19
